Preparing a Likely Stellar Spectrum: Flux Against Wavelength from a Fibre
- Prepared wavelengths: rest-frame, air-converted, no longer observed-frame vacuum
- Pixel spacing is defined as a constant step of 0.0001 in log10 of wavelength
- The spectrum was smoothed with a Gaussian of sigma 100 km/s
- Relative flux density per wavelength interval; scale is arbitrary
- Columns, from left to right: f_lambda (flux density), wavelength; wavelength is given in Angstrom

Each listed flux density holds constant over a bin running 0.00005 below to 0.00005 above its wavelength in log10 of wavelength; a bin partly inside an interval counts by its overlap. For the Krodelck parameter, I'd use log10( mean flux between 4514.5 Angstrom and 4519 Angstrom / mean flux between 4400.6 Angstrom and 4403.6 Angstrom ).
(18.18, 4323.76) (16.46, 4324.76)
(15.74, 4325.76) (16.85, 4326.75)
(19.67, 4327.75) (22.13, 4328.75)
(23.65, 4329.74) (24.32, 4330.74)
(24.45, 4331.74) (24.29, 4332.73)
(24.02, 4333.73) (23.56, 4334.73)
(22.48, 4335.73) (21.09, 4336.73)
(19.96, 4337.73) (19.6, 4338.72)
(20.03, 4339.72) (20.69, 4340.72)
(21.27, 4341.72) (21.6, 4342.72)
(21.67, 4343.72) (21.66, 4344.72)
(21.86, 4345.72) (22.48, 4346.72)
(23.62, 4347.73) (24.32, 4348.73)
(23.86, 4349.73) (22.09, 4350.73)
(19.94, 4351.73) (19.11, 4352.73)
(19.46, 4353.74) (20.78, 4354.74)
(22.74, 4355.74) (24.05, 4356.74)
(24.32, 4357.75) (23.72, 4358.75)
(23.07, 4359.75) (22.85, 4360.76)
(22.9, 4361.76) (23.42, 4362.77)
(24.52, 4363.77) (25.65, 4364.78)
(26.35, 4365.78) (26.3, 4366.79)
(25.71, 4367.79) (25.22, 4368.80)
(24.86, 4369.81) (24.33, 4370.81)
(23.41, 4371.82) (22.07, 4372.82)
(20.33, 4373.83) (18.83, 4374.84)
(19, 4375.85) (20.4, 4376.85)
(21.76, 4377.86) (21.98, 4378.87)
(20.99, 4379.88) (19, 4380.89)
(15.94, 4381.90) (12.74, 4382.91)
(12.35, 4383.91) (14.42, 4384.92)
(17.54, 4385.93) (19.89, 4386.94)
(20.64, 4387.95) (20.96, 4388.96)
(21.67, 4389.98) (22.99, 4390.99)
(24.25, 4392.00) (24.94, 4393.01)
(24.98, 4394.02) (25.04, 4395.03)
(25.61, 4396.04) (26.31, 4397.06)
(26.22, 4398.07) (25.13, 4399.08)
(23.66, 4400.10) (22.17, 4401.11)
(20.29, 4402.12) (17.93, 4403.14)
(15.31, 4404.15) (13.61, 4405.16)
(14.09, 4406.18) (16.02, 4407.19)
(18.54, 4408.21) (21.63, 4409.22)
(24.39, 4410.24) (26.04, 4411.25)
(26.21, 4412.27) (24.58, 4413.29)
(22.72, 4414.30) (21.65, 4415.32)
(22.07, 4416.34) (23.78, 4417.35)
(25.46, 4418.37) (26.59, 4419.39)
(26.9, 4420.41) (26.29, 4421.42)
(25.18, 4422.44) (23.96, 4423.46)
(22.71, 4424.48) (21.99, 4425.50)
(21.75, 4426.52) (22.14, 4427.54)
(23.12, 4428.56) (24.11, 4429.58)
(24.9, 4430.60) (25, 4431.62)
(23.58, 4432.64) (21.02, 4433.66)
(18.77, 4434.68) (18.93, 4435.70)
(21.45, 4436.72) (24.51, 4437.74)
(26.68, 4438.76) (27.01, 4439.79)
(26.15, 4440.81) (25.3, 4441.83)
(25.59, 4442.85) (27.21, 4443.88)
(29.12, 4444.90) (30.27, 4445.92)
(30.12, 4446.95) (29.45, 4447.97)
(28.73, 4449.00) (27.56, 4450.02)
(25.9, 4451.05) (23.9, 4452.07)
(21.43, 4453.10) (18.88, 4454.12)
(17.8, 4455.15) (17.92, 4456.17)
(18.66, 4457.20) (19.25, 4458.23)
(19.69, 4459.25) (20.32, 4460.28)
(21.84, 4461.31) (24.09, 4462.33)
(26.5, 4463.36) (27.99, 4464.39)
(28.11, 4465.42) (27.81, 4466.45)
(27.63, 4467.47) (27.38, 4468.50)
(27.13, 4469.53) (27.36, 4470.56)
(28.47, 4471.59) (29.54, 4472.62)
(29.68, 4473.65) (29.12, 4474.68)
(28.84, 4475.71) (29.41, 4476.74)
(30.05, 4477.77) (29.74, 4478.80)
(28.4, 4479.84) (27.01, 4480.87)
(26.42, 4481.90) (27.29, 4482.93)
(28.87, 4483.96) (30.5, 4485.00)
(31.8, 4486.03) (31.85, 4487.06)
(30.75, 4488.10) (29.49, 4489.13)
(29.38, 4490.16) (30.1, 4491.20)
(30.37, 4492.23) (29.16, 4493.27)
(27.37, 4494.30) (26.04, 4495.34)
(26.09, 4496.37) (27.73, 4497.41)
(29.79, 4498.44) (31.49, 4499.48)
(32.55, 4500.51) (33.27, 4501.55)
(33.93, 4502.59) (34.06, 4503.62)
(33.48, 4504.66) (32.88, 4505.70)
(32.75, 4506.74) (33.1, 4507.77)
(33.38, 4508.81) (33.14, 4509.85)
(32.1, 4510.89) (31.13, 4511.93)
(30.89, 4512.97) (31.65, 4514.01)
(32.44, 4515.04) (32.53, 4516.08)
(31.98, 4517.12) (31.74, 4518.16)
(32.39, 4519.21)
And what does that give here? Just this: 0.20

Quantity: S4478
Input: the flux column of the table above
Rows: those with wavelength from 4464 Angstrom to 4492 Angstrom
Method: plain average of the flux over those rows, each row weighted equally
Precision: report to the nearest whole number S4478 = 29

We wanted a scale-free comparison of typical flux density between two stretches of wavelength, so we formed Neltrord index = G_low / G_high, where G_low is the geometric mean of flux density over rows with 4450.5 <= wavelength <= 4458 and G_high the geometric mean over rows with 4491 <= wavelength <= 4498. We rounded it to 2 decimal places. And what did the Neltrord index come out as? 0.73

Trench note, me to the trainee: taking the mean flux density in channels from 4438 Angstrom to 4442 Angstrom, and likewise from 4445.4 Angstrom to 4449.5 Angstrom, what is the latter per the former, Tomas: 1.13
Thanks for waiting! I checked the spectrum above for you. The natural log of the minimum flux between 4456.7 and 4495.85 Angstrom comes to 2.93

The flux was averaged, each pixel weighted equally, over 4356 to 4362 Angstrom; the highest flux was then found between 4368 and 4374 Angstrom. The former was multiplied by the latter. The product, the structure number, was 592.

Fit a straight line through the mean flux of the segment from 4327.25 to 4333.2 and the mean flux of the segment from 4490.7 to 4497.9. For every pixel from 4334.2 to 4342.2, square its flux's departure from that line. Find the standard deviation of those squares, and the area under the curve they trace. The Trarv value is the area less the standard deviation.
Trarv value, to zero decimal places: 49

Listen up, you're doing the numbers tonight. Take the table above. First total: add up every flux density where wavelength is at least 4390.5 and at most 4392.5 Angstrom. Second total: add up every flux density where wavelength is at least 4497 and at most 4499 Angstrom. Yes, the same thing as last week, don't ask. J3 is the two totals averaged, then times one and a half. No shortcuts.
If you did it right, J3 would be 78.6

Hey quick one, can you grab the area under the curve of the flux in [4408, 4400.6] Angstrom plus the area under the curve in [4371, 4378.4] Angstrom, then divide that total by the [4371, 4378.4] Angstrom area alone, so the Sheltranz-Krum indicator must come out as 1.82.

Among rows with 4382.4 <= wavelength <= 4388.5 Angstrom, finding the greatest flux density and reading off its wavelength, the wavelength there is 4387.95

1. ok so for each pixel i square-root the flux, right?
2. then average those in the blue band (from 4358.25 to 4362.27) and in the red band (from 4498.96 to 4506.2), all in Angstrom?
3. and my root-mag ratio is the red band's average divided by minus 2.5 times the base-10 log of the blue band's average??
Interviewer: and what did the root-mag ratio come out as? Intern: -3.4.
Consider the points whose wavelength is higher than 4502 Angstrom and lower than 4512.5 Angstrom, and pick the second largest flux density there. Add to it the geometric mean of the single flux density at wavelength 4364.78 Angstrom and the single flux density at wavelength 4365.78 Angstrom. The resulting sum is 60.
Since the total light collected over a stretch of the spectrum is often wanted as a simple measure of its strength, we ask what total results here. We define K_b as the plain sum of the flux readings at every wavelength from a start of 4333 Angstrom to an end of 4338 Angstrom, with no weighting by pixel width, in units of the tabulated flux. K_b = 111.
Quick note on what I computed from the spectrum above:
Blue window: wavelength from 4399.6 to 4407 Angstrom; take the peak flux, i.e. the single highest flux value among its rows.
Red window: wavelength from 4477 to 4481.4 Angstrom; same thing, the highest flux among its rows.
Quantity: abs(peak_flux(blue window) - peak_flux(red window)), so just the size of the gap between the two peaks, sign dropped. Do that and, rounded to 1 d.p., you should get 6.4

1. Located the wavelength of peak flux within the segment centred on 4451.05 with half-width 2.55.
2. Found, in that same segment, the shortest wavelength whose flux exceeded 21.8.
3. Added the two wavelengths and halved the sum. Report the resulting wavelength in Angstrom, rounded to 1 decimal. 4449.0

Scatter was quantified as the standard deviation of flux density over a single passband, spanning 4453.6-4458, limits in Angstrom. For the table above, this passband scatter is 0.5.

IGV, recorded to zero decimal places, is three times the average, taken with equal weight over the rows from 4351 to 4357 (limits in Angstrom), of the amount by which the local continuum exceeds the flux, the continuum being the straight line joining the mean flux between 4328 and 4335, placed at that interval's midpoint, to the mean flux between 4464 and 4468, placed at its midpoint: 10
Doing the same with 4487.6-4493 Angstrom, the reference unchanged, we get -4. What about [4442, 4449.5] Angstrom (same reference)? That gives -4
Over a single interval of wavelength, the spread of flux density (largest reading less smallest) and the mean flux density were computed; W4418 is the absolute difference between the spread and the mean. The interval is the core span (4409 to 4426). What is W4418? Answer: 19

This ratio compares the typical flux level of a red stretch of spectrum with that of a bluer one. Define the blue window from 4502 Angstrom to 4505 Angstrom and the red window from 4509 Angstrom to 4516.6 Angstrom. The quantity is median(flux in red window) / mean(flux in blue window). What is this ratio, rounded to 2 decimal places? 0.95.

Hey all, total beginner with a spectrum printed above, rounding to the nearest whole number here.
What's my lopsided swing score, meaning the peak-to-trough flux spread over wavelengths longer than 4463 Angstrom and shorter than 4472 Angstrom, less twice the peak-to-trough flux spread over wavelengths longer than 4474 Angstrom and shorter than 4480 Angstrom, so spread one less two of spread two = -1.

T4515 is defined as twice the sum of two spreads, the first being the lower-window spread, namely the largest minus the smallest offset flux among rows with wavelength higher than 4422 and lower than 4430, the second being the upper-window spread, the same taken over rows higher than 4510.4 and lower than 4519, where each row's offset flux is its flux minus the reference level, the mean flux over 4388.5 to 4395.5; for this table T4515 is 10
